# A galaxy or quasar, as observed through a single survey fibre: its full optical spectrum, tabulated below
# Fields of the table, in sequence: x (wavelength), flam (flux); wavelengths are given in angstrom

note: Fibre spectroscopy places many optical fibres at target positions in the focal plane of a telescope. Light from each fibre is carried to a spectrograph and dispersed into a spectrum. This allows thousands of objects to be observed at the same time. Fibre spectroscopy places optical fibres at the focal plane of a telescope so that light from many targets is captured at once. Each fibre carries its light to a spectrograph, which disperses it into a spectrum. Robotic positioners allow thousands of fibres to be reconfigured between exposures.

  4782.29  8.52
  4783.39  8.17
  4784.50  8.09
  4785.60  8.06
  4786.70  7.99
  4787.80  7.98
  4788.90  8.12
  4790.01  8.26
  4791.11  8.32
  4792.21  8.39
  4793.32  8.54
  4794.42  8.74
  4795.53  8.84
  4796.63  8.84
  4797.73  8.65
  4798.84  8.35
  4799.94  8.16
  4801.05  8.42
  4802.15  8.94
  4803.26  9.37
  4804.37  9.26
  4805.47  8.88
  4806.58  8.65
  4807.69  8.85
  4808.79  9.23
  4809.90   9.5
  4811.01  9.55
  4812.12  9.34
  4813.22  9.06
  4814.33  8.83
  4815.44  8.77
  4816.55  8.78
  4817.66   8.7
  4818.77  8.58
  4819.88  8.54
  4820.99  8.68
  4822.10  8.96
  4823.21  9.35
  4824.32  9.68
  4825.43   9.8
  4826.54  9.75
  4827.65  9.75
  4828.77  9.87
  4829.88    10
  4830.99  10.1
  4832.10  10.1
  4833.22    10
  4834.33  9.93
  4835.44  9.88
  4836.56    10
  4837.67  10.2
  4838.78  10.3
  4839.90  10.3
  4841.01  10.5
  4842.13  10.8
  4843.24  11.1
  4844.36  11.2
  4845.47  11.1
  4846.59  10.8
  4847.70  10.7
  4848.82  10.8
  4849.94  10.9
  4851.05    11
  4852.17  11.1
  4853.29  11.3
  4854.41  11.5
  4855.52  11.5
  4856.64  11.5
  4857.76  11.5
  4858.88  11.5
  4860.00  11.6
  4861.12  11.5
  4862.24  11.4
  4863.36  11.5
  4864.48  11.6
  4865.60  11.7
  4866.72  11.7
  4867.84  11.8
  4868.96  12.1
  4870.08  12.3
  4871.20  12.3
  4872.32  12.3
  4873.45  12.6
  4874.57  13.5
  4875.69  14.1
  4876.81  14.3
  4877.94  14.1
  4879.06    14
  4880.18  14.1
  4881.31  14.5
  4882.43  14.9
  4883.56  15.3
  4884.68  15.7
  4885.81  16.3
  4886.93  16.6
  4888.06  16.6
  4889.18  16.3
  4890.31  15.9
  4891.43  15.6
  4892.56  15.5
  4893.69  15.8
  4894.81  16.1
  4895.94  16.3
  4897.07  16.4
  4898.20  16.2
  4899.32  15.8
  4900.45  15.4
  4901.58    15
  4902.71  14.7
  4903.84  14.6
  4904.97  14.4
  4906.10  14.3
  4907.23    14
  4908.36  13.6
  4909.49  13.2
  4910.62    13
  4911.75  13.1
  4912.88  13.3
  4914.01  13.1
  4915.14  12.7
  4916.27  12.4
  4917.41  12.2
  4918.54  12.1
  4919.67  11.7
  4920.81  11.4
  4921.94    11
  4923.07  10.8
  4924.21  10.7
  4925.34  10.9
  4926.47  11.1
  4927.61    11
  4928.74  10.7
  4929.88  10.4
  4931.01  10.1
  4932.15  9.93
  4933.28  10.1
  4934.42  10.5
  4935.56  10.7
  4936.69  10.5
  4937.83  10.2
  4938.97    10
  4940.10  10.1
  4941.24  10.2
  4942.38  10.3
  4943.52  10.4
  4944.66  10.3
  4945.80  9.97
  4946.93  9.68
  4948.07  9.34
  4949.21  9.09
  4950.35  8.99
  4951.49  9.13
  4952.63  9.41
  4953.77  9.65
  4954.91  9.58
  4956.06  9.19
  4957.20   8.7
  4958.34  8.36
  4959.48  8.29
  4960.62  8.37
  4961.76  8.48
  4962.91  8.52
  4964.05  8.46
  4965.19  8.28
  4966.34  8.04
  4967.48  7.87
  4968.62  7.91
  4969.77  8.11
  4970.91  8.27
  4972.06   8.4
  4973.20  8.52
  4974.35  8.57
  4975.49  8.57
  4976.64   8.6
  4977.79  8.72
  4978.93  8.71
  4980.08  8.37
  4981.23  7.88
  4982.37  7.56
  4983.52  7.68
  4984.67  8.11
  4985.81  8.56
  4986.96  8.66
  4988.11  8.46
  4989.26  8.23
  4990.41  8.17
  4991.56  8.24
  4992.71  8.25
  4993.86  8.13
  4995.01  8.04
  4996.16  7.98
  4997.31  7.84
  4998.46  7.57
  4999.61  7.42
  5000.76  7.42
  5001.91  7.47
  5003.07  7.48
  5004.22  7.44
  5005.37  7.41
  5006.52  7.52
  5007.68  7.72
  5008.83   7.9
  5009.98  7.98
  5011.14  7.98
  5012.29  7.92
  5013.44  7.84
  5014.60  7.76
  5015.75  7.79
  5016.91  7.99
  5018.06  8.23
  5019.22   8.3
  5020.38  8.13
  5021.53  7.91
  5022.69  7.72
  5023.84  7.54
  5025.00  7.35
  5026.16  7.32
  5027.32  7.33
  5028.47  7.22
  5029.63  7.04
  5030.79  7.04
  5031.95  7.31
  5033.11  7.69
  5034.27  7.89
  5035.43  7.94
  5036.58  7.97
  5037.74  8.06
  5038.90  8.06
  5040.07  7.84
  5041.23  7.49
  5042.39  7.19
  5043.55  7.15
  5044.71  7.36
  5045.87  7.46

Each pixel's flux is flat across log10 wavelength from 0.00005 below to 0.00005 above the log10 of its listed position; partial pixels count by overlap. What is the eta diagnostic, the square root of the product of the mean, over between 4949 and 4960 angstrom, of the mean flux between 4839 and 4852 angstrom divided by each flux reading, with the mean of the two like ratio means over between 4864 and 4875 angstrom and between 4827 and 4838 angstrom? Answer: 1.09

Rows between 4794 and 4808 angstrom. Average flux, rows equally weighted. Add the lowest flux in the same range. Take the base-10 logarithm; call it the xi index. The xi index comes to 1.23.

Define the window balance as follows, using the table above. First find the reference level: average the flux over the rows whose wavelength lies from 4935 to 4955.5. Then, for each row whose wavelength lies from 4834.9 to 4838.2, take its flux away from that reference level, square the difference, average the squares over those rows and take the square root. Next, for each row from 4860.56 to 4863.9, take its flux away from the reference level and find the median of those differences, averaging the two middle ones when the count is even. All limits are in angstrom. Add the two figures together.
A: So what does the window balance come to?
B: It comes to -1.4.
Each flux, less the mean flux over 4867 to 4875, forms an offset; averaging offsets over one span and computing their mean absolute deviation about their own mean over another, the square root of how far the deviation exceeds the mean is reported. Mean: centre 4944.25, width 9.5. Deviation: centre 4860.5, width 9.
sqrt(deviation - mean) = 1.6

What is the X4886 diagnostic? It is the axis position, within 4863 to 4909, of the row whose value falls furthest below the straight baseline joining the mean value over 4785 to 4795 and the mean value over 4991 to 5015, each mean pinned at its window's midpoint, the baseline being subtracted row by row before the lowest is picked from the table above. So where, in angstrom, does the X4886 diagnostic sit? 4863.36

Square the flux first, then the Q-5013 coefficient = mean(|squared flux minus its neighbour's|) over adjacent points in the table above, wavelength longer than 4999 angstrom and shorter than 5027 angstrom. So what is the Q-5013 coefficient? 1.7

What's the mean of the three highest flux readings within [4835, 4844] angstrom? 10.8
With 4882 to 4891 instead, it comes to 16.5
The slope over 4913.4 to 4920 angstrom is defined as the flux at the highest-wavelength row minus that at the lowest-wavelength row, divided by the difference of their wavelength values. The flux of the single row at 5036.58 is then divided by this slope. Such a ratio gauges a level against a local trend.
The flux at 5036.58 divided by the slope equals -32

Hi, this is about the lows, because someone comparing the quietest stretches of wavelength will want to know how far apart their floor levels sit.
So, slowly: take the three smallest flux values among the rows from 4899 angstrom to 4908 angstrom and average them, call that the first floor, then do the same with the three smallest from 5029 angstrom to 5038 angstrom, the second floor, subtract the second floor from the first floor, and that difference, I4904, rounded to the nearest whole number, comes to 7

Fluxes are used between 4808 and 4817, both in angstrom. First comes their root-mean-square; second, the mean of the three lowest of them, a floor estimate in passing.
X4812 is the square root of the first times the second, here 9.0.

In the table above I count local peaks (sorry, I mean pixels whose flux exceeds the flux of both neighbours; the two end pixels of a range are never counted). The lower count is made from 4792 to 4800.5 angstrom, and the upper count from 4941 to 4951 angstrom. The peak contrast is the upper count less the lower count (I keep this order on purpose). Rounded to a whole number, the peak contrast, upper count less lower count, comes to 1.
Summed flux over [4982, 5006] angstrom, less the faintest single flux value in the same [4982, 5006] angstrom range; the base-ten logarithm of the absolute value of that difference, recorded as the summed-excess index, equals 2.20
